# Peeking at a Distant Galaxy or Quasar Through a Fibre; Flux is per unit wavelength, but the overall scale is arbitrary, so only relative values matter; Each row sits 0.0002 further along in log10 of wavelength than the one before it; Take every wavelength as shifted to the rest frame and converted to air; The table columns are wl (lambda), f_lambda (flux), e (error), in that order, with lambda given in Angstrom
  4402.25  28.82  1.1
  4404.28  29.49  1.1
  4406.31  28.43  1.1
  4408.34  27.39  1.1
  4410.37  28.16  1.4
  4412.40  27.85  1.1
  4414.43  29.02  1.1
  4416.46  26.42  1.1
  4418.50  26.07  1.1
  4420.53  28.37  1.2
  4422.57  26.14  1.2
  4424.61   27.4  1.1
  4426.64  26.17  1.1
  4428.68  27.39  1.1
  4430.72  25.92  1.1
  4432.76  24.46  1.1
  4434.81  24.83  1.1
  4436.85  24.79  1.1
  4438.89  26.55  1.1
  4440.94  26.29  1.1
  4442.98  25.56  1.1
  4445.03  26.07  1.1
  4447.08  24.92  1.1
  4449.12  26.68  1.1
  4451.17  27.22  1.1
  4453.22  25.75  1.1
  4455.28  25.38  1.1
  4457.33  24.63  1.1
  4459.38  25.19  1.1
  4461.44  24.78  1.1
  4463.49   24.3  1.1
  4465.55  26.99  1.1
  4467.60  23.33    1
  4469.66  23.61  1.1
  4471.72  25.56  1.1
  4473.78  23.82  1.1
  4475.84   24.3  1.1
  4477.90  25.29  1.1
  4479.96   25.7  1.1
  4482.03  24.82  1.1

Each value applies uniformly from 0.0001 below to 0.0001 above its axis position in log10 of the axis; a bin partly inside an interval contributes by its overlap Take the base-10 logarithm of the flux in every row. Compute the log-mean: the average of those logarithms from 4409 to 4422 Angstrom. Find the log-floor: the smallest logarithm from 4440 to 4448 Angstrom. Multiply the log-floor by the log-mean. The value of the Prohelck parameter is 2.01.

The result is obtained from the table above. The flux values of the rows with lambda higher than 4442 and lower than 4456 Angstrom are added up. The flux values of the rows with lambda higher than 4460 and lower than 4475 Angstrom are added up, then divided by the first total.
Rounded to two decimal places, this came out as 0.95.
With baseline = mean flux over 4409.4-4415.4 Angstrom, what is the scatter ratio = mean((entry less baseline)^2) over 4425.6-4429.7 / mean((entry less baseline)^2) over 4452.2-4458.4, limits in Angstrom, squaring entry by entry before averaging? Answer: 0.29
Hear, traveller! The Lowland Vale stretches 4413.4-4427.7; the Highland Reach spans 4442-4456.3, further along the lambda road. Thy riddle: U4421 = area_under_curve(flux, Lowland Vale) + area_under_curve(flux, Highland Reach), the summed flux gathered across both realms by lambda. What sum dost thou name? 758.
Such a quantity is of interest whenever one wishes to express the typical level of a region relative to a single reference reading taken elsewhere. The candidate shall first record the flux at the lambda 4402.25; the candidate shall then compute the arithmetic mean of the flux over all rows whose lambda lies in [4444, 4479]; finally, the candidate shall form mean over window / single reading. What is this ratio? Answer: 0.87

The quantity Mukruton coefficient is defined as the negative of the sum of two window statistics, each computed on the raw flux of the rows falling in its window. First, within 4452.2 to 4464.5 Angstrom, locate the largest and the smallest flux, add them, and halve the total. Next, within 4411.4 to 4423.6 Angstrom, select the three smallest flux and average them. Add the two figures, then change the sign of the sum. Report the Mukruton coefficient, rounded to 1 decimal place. -51.2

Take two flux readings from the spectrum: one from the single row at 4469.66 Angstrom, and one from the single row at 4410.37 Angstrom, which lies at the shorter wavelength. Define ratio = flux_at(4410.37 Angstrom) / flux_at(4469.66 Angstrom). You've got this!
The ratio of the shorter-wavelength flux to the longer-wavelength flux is 1.19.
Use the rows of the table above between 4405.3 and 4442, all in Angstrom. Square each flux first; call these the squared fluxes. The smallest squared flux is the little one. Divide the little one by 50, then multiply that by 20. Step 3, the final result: 239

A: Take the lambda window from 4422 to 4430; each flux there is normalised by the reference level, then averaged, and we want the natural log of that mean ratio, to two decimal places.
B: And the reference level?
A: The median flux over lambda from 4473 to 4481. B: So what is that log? 0.08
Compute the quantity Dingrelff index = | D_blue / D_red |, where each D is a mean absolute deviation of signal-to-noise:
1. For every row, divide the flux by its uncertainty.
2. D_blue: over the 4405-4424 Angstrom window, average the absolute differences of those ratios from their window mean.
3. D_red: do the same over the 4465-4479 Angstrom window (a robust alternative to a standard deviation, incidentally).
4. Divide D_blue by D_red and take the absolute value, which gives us 1.7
